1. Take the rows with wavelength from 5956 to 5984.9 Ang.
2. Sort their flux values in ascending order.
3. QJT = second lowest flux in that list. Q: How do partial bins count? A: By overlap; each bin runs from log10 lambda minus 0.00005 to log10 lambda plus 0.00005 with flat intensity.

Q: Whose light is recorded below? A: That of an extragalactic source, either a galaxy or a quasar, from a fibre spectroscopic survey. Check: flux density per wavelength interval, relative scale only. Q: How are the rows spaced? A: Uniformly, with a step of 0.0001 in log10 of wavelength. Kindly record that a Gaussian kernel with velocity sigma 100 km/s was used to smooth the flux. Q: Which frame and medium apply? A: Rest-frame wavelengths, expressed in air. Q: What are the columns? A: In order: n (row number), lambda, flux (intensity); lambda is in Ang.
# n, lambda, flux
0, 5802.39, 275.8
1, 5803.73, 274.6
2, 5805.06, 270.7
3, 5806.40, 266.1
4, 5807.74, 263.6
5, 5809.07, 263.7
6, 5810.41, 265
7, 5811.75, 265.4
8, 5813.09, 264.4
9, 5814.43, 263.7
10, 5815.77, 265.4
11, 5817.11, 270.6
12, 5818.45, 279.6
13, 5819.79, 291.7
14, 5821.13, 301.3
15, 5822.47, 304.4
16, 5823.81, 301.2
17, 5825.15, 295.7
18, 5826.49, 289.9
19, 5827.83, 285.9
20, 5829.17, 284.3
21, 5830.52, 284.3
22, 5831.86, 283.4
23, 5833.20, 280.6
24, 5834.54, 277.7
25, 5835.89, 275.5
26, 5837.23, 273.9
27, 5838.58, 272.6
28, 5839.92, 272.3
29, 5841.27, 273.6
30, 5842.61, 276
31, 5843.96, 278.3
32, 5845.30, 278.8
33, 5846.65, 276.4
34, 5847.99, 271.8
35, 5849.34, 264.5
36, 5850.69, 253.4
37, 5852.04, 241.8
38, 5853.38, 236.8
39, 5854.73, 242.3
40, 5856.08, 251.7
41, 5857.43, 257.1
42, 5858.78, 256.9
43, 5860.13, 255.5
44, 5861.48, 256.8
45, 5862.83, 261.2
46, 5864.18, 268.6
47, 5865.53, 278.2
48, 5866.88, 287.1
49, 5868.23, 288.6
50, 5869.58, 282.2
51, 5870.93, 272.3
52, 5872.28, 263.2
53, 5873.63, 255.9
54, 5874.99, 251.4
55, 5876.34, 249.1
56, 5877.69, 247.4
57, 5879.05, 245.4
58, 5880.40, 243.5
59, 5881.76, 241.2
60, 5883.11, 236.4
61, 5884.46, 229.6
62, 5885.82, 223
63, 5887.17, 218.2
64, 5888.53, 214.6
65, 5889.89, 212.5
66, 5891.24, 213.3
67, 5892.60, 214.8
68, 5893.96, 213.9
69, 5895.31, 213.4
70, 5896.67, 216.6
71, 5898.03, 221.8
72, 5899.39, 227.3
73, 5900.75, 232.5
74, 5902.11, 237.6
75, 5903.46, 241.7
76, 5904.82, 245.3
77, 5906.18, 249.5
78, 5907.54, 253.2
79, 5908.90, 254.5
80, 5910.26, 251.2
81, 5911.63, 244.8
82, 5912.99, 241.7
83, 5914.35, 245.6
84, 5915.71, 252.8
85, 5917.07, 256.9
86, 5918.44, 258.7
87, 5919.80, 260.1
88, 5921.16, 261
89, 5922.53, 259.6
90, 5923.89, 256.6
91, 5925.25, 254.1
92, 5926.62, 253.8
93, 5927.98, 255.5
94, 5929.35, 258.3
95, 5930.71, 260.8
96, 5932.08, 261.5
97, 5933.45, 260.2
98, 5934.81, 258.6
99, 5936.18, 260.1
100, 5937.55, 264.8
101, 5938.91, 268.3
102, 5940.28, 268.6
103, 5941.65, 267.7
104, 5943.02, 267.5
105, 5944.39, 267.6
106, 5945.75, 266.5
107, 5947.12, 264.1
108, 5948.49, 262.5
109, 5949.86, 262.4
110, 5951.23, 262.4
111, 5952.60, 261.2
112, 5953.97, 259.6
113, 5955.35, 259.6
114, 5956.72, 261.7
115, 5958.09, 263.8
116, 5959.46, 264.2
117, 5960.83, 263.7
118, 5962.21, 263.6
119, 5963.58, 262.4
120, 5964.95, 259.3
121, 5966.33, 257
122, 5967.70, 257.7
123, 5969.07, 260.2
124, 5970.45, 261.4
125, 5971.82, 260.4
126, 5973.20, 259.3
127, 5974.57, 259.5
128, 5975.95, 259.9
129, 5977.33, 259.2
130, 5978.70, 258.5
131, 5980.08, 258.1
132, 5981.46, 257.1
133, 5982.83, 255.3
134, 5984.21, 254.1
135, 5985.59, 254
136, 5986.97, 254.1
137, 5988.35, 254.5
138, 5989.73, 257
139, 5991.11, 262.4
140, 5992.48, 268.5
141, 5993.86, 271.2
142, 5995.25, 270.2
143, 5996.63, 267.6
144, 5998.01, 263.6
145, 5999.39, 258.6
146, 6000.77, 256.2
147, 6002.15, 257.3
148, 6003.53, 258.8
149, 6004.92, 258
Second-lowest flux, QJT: 255.3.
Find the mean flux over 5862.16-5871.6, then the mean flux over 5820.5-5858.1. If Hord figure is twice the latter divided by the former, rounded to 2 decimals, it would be 1.98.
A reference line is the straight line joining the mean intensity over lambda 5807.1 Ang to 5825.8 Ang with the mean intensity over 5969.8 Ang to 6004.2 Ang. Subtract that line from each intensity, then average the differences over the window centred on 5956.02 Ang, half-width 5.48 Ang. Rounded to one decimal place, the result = -1.2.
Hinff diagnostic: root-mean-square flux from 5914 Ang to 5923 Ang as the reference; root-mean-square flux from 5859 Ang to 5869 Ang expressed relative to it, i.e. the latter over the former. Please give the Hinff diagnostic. 1.06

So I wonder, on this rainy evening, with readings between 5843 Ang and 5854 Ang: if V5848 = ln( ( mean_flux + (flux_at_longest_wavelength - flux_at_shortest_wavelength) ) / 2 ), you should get 4.71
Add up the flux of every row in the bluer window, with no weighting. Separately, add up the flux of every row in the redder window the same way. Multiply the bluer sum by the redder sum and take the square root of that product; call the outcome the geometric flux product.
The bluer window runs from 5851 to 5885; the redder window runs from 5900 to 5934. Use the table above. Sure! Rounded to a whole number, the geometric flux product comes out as 6354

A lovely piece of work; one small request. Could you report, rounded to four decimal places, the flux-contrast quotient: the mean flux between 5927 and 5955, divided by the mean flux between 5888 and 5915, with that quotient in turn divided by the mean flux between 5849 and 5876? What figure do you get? 0.0043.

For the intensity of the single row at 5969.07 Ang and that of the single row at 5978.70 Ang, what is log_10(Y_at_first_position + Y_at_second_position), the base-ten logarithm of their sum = 2.71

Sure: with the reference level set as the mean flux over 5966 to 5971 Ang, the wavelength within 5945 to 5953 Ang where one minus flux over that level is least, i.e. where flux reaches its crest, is 5945.75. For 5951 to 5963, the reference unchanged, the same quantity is 5959.46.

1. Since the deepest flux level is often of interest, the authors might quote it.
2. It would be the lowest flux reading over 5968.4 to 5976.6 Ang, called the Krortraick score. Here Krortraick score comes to 259.3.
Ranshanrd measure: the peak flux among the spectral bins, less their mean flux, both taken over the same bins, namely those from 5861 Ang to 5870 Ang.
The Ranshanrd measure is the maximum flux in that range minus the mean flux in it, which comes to 14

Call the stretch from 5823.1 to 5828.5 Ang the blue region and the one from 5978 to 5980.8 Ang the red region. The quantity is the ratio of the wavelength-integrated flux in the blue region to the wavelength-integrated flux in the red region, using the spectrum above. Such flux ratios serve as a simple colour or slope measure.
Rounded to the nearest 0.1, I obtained 2.2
